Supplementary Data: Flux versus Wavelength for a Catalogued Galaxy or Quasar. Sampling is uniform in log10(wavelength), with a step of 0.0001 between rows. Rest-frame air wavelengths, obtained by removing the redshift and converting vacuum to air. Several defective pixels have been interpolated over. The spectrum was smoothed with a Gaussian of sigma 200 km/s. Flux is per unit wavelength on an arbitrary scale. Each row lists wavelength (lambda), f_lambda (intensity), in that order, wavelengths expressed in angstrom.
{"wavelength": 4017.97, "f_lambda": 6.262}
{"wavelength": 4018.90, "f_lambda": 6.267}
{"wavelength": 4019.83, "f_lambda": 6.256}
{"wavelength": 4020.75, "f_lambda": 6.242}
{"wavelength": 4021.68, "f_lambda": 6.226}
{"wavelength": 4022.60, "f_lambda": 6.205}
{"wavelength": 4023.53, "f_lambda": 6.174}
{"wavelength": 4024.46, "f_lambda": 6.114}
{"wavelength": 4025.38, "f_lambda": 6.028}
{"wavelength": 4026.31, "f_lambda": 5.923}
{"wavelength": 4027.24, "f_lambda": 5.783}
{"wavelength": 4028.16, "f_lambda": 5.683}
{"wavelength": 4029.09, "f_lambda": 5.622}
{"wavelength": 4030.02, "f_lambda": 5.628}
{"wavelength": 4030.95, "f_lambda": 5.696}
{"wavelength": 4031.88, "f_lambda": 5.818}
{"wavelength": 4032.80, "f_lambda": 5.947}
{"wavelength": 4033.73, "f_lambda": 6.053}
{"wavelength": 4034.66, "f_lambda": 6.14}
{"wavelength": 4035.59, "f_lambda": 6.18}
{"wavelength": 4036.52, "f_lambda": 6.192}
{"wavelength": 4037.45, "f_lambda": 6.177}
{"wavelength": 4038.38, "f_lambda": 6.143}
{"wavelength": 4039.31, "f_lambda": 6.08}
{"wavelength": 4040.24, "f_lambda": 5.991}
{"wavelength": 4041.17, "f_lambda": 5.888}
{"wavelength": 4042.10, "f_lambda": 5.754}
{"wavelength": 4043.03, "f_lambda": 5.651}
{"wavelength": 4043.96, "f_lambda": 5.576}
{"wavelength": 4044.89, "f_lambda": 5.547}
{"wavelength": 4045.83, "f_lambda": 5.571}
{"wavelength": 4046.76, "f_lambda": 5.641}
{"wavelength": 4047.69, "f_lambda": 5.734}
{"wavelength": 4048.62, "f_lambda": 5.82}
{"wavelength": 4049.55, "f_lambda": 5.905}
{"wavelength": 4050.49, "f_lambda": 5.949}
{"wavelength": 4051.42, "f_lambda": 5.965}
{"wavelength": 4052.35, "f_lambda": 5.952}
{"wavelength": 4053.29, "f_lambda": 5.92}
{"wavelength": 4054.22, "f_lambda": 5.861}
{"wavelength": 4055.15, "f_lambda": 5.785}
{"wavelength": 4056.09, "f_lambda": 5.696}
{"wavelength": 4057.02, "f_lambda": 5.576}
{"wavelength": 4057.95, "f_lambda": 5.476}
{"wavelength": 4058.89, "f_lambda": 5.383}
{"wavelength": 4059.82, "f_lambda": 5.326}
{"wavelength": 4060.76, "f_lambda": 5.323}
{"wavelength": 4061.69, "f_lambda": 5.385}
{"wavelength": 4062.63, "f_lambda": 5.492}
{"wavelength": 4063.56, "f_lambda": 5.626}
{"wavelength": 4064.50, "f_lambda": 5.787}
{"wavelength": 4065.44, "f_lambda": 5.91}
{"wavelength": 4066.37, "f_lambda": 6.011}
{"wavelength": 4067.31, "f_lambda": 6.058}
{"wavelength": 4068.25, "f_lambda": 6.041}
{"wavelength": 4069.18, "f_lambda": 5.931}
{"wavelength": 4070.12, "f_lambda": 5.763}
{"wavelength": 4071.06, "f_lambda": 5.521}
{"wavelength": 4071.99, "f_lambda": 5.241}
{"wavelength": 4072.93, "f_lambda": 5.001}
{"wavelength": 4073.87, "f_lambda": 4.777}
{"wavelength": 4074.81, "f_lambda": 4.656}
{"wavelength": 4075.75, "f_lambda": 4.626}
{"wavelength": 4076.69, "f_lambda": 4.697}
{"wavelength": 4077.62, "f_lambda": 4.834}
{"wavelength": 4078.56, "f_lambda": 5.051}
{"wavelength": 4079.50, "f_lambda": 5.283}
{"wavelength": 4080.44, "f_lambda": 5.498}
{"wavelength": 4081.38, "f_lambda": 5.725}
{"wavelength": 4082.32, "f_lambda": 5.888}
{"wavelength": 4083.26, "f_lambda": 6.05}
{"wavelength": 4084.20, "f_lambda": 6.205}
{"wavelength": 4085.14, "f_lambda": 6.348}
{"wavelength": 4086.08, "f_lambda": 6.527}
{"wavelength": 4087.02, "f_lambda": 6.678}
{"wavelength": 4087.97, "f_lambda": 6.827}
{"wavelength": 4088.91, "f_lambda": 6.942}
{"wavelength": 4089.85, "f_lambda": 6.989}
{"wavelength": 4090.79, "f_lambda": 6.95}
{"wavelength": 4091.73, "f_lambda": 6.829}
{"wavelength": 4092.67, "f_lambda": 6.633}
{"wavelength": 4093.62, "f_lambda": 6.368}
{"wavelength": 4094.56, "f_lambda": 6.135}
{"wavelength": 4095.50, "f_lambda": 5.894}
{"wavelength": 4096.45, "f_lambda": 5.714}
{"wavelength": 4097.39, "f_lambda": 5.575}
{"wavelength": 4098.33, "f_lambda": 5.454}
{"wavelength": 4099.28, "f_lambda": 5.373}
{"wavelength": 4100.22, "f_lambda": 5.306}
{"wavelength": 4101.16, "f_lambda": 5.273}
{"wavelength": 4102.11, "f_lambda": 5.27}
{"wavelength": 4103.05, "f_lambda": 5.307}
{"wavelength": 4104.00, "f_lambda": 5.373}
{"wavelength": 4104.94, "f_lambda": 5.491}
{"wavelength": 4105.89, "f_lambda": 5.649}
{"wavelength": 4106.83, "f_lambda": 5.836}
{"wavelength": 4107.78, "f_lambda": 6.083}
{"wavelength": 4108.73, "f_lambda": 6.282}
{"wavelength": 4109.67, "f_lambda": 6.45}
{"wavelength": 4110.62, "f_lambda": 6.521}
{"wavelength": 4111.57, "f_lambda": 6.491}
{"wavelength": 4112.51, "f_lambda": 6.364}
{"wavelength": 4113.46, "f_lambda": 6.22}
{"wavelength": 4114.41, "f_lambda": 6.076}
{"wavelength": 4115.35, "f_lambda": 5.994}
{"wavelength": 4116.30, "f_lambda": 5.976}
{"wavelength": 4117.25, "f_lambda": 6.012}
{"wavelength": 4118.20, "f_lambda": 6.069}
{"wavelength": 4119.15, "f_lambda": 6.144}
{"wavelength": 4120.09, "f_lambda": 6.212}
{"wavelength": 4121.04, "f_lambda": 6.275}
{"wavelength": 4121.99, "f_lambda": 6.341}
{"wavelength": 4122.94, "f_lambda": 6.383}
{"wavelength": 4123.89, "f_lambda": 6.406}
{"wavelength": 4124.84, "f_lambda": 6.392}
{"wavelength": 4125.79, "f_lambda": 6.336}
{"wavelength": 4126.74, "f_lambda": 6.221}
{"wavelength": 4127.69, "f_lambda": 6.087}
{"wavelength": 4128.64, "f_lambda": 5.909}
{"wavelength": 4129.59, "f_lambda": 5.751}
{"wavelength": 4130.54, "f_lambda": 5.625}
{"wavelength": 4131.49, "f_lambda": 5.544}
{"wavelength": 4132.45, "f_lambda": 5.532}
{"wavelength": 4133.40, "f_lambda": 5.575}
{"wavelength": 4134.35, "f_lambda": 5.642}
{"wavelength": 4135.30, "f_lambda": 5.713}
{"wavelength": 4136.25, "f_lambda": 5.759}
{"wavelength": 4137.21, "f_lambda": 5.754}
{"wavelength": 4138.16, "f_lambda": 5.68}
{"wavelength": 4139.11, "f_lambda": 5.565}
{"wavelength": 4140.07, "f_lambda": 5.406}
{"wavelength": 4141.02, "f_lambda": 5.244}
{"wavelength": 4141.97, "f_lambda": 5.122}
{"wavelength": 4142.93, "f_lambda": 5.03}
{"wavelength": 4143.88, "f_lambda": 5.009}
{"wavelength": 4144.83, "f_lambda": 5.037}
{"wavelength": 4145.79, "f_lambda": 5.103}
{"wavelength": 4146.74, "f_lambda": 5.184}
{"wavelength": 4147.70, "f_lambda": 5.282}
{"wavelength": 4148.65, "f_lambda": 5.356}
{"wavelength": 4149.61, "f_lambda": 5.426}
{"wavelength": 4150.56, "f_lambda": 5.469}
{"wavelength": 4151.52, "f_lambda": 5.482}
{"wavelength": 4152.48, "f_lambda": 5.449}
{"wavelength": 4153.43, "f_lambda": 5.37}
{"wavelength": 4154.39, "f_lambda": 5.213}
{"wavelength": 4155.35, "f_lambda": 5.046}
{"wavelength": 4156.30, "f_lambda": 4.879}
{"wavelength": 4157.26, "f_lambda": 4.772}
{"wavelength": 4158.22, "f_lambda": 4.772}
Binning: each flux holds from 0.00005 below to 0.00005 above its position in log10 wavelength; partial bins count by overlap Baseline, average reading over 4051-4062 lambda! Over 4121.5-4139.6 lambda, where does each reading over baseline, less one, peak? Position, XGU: 4123.89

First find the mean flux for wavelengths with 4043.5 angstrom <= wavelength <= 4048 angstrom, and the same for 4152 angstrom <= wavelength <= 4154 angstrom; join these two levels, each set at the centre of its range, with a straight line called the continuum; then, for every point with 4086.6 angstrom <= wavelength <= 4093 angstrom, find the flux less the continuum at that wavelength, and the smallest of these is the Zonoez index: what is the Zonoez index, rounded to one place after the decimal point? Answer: 1.1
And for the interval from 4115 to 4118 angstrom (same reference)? 0.5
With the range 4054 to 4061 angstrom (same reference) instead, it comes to -0.3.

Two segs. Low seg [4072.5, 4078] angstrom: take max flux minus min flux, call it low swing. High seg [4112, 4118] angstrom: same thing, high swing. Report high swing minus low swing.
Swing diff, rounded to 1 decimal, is 0.0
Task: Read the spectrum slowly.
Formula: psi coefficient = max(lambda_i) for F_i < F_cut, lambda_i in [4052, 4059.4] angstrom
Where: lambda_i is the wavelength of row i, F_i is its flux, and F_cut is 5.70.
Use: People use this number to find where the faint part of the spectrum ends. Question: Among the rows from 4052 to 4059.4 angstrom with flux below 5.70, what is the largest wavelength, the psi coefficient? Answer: 4058.89 angstrom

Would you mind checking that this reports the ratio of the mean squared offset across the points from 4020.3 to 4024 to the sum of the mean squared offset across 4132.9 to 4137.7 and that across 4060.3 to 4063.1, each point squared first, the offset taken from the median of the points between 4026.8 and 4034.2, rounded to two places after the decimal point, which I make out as 1.75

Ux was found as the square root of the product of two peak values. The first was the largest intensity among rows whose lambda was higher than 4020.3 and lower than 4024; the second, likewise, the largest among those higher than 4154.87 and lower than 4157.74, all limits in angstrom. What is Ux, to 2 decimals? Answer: 5.61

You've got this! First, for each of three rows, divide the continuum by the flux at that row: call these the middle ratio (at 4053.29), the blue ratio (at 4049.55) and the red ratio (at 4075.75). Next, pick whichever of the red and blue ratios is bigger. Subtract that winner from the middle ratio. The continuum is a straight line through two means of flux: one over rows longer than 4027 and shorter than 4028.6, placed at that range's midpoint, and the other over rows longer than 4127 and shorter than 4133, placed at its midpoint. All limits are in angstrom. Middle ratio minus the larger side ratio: -0.27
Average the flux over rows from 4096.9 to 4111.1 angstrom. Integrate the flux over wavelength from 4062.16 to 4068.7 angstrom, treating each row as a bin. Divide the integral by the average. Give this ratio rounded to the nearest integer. 7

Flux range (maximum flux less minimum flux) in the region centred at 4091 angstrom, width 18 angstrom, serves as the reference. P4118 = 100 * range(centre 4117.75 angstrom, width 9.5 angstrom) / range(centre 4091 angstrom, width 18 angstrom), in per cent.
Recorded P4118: 23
